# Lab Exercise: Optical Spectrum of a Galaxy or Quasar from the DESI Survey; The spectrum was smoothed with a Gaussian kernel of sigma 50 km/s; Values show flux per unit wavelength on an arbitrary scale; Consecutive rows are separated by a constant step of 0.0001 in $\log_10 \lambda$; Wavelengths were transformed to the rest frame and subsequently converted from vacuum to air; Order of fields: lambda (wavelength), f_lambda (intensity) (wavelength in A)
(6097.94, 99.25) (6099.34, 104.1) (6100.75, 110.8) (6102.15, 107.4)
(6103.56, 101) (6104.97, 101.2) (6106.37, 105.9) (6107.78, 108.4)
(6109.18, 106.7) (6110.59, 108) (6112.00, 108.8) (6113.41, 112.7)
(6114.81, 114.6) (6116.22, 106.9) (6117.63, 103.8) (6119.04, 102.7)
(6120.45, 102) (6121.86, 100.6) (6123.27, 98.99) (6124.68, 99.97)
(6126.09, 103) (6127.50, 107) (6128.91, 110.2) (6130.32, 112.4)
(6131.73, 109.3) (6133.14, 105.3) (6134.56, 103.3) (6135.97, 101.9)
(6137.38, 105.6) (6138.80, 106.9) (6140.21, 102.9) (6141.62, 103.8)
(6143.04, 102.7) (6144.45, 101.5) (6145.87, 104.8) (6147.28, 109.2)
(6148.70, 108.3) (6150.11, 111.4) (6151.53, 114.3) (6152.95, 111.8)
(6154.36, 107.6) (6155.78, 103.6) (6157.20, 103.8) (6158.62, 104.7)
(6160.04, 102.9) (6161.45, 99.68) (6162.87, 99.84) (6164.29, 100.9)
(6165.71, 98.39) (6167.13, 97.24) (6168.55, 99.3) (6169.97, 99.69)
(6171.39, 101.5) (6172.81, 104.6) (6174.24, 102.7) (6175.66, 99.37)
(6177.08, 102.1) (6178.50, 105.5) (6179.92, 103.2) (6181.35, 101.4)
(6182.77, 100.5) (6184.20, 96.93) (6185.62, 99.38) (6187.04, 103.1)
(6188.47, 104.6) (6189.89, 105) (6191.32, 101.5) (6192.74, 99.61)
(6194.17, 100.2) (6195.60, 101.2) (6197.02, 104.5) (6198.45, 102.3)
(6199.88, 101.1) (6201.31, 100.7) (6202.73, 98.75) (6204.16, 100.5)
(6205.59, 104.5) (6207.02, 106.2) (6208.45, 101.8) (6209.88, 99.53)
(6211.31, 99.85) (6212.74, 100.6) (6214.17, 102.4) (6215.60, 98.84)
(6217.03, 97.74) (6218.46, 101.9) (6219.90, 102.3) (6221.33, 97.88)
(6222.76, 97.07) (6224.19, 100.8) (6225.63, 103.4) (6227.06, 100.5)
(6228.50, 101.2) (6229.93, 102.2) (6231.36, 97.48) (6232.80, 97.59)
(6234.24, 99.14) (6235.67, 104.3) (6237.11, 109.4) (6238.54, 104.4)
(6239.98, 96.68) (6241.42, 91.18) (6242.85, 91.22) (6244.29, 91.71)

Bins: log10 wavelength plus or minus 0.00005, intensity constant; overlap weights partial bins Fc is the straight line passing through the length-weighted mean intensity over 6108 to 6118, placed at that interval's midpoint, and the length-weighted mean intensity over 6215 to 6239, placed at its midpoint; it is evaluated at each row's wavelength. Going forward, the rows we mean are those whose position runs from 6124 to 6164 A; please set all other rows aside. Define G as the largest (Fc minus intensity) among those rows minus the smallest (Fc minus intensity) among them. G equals 16.2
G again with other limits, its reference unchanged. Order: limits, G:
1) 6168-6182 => 6.9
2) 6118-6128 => 8.3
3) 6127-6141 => 10.1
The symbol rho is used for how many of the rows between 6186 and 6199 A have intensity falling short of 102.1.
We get 4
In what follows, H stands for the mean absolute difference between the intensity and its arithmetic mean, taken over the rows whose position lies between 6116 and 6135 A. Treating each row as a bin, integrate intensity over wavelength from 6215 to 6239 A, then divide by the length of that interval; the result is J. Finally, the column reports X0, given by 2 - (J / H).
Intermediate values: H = 3.3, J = 101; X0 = -29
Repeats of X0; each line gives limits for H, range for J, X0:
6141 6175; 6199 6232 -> -27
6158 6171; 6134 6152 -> -60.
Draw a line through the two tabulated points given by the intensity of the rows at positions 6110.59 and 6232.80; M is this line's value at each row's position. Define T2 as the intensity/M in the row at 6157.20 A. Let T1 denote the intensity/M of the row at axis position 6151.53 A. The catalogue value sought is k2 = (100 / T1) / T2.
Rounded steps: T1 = 1.09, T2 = 0.998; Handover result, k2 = 92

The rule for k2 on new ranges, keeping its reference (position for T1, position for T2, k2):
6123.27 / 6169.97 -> 112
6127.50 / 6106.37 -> 102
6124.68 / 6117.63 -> 111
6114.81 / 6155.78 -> 94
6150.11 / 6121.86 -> 100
